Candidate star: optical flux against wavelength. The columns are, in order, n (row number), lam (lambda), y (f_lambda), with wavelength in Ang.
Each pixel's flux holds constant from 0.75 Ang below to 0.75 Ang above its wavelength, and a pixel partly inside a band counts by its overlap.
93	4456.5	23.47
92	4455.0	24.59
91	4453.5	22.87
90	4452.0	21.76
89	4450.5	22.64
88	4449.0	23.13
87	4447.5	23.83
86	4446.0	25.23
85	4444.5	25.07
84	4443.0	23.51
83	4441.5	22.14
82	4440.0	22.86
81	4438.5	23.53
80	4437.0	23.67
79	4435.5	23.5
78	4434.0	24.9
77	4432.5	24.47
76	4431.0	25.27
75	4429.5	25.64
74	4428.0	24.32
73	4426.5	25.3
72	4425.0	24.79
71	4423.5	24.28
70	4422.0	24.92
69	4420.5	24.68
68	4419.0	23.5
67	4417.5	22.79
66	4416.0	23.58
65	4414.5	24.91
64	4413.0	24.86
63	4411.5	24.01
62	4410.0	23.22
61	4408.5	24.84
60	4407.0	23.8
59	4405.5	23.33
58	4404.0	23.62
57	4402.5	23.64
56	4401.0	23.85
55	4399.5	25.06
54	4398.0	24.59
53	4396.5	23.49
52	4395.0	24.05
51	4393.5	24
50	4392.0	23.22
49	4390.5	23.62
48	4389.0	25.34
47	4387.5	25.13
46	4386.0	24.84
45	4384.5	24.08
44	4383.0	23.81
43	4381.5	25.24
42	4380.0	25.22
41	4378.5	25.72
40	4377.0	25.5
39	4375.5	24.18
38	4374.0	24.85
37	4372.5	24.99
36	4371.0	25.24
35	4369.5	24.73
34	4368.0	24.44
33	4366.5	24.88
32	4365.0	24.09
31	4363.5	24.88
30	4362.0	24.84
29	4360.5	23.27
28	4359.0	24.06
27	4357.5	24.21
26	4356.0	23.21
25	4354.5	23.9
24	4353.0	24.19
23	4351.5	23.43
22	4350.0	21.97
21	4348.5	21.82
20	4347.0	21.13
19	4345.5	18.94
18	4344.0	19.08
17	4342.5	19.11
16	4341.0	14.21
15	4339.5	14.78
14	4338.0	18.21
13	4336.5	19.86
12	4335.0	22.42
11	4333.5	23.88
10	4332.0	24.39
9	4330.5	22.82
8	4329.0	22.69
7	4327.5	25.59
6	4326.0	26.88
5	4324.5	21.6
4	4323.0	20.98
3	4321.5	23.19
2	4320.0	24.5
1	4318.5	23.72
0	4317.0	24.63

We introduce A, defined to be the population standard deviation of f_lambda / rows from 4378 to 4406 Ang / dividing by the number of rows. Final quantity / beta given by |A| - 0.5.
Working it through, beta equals 0.27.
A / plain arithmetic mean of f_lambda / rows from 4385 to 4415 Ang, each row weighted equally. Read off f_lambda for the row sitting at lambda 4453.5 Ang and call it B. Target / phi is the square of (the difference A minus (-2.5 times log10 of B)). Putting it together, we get 760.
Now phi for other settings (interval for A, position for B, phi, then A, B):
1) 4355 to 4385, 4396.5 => 784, 24.6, 23.49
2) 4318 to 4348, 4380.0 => 620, 21.4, 25.22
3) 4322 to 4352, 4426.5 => 610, 21.2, 25.3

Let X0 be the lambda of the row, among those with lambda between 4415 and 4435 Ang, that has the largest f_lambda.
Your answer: 4429.5 Ang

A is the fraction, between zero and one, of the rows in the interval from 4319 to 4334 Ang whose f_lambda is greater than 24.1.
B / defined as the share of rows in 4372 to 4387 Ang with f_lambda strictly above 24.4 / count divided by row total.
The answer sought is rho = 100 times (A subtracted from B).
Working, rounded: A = 0.4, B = 0.70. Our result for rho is 30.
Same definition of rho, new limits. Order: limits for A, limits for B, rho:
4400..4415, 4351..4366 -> -10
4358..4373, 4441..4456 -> -40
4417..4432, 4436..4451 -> -60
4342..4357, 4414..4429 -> 40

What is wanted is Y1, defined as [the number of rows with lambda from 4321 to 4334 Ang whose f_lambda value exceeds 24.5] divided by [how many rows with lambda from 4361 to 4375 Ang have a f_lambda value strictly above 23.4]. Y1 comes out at 0.22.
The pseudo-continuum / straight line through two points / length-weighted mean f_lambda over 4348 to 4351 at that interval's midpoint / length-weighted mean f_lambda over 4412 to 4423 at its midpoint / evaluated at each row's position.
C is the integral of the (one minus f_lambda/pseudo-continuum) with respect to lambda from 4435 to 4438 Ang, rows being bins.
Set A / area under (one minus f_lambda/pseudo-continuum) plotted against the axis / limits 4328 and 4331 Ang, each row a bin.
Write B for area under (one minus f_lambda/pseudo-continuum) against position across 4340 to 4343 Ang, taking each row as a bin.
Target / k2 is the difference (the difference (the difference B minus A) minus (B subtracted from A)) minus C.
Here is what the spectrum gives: 1.81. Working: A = -0.22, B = 0.75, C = 0.144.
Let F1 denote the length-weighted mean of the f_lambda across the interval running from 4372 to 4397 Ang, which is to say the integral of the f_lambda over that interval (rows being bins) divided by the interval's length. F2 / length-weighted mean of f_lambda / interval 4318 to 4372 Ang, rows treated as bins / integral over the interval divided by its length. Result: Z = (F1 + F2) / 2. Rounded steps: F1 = 24.6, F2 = 22.5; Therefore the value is 23.5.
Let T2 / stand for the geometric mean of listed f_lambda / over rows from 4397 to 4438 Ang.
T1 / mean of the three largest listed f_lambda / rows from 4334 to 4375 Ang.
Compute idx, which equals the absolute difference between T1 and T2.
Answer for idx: 0.8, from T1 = 25.04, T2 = 24.3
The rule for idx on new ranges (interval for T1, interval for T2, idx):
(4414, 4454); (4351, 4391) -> 0.9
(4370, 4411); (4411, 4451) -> 1.4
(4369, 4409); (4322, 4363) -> 3.8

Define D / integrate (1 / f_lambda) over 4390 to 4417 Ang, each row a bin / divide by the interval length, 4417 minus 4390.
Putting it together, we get 0.0417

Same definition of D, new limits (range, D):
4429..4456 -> 0.0421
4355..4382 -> 0.0406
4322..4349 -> 0.0488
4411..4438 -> 0.0410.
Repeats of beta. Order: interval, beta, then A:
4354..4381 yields 0.18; 0.68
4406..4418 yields 0.26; 0.76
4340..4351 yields 1.97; 2.47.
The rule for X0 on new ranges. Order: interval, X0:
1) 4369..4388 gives 4378.5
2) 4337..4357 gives 4353.0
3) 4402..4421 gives 4414.5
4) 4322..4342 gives 4326.0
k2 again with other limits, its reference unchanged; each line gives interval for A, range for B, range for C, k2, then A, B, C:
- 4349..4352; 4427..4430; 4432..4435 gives 0.02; -0.07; -0.05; 0.009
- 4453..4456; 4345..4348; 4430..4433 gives 0.13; 0.19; 0.23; -0.043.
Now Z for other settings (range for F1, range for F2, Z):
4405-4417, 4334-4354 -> 22.0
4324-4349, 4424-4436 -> 22.9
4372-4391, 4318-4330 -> 24.2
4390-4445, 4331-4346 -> 21.8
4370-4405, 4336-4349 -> 21.5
